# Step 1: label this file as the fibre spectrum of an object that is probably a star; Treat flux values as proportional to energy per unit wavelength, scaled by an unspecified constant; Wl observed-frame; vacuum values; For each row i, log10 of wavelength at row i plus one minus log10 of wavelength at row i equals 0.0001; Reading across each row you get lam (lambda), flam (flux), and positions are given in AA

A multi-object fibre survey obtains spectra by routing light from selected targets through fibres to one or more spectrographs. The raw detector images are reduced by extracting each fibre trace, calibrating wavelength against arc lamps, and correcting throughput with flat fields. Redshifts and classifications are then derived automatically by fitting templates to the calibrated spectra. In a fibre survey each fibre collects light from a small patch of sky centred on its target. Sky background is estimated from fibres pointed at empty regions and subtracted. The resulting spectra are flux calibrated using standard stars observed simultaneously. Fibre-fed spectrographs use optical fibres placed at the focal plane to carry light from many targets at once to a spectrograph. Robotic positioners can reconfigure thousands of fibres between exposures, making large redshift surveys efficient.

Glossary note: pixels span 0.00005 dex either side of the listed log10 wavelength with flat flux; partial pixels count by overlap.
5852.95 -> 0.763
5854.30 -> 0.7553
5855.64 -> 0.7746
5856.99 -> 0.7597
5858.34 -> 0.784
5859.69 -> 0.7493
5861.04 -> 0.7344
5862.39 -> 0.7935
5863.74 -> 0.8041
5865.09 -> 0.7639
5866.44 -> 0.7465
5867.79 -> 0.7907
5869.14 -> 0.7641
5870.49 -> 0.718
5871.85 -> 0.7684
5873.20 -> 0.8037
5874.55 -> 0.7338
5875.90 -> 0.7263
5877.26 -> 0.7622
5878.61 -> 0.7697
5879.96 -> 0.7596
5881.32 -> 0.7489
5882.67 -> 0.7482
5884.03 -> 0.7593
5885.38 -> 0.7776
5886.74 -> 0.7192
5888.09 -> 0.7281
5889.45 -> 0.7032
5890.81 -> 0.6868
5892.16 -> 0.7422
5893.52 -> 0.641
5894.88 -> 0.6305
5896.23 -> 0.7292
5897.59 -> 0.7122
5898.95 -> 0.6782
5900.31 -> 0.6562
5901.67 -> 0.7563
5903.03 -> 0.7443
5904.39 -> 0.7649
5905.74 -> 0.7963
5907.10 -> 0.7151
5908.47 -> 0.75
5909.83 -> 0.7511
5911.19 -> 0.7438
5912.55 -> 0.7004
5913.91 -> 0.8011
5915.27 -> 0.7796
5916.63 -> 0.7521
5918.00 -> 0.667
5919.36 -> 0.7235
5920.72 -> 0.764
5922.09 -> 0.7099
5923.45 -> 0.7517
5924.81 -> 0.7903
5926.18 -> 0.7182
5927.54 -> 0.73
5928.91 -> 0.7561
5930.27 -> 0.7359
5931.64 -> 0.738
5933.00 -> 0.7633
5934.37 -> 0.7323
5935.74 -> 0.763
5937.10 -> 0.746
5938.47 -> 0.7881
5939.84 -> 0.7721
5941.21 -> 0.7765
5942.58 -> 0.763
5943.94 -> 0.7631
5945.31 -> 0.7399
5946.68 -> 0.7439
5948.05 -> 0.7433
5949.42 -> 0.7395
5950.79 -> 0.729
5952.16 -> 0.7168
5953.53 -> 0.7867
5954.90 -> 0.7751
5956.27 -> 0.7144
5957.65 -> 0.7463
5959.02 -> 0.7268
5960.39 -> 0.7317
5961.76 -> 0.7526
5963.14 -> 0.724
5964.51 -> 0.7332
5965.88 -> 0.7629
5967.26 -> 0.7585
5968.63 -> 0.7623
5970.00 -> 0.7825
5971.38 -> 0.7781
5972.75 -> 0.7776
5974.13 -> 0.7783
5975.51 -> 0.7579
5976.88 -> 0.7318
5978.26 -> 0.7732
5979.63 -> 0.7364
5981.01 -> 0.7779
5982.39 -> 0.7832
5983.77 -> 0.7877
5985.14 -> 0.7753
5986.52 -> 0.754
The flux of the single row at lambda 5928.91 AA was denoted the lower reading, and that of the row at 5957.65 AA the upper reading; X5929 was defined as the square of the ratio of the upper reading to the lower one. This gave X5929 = 0.97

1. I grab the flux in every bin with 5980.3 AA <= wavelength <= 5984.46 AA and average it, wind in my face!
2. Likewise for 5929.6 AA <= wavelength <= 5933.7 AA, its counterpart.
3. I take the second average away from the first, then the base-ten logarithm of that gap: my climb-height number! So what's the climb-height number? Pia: -1.43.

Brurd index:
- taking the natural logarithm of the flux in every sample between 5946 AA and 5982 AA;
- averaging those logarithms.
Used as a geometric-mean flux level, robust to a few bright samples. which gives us -0.286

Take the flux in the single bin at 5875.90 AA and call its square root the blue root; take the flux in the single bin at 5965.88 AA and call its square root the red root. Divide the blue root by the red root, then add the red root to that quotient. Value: 1.849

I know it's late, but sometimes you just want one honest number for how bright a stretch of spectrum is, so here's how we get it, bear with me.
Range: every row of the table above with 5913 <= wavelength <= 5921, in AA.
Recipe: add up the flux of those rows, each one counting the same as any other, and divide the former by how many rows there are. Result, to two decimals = 0.75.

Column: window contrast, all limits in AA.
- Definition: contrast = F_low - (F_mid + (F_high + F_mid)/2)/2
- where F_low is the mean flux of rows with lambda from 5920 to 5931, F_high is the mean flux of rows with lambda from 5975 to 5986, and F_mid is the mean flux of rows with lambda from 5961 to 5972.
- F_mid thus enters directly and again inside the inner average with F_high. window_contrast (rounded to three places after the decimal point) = -0.014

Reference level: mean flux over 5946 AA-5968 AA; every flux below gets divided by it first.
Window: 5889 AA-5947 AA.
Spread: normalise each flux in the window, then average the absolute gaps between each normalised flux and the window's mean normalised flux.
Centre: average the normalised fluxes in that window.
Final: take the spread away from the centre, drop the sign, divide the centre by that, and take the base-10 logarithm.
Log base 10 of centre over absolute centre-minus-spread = 0.018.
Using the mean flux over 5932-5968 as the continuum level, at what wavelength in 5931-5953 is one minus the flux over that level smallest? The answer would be 5938.47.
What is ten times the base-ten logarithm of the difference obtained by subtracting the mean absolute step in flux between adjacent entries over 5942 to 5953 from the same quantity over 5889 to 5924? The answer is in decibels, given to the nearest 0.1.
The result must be -14.3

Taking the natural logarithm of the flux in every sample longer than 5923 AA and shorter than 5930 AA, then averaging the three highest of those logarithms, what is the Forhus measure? -0.267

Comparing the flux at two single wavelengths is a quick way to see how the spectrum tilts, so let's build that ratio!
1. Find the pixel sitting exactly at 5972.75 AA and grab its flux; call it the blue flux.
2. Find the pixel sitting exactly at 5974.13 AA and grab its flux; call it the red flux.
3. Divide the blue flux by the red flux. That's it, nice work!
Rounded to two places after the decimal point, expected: 1.00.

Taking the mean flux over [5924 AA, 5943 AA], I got 0.755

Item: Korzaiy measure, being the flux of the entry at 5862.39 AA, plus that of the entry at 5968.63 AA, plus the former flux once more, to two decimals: 2.35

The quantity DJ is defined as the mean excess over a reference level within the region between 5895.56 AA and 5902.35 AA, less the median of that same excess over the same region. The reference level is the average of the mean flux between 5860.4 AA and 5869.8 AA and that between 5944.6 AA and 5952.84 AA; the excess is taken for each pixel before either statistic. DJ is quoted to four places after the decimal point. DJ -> -0.0058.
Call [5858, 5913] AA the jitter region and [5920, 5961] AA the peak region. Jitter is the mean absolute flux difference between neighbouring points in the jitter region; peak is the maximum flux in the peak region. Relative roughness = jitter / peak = 0.042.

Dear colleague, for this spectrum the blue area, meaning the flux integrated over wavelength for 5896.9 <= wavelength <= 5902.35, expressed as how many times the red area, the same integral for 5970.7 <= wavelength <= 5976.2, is 0.90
